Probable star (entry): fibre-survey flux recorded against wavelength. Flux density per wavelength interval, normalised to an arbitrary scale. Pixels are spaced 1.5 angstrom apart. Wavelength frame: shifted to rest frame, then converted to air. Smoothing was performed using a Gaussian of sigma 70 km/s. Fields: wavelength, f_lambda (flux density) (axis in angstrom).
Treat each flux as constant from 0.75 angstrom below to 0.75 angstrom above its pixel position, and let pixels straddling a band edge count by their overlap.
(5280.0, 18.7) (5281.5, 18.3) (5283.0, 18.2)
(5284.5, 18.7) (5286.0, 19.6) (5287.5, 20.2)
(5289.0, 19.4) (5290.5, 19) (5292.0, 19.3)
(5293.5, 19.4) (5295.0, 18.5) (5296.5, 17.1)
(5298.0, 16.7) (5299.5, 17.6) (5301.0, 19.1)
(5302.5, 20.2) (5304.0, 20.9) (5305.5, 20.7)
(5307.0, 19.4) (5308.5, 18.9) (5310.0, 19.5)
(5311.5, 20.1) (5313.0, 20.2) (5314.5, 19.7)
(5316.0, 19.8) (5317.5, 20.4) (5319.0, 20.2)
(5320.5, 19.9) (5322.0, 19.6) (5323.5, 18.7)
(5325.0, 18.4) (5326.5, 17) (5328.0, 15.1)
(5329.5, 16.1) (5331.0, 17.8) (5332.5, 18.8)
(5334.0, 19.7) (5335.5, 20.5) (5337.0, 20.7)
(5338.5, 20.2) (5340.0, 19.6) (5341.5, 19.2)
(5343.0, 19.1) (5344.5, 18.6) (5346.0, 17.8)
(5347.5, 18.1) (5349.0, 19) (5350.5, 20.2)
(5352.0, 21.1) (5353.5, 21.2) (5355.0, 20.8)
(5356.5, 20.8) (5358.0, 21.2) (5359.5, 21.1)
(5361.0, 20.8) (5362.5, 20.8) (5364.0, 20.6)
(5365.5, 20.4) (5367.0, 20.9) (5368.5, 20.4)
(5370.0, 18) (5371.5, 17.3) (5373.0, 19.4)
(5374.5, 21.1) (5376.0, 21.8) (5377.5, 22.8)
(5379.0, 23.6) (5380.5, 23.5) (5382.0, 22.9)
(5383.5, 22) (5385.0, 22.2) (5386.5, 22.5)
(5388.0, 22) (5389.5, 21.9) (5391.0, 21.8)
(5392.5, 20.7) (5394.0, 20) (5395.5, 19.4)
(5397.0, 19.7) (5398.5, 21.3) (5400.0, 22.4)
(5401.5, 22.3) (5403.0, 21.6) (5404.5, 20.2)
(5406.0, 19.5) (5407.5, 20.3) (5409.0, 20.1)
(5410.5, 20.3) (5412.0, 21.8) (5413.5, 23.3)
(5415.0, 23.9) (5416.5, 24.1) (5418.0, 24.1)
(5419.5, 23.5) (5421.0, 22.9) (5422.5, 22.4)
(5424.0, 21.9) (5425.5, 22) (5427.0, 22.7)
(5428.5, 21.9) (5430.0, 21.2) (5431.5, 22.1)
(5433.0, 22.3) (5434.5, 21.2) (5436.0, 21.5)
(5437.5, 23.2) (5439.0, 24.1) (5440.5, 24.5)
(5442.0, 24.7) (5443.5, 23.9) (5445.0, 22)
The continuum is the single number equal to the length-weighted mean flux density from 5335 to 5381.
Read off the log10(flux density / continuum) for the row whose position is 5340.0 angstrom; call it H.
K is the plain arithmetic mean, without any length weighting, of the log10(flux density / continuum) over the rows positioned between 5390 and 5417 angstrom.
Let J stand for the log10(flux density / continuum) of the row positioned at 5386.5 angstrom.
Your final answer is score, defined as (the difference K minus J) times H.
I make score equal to 0.0004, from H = -0.02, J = 0.044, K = 0.019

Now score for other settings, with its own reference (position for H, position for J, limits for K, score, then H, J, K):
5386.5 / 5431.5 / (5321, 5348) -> -0.0034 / 0.04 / 0.036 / -0.040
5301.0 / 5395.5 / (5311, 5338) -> 0.0003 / -0.03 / -0.020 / -0.030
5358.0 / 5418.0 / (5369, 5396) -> -0.0010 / 0.02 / 0.074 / 0.018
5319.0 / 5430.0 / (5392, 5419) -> 0.0000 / 0.00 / 0.018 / 0.021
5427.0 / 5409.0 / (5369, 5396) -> 0.0011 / 0.05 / -0.005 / 0.018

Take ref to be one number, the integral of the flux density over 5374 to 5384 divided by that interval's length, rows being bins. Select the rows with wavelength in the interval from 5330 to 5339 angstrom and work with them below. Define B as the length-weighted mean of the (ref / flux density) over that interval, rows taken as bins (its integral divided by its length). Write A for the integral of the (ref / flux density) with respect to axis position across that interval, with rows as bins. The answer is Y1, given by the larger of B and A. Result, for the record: 10.5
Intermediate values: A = 10.5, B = 1.16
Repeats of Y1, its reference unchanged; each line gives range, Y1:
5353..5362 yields 9.7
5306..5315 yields 10.3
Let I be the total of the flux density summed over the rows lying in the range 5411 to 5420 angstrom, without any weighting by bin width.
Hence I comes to 141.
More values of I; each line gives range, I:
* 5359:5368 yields 125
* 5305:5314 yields 119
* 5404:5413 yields 122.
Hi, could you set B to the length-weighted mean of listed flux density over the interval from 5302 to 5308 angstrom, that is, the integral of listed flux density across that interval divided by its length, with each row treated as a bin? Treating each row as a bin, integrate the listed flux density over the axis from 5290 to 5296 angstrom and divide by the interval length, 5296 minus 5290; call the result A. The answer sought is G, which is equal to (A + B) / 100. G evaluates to 0.392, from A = 19.0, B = 20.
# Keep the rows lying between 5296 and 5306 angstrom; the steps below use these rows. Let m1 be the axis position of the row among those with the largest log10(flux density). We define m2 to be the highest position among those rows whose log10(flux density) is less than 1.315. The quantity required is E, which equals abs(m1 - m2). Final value 1.5 angstrom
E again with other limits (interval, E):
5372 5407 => 27.0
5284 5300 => 12.0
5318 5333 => 13.5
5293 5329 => 24.0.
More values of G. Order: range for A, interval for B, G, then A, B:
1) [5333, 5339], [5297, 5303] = 0.385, 20.2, 18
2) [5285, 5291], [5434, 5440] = 0.422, 19.5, 23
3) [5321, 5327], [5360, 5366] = 0.392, 18.5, 21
